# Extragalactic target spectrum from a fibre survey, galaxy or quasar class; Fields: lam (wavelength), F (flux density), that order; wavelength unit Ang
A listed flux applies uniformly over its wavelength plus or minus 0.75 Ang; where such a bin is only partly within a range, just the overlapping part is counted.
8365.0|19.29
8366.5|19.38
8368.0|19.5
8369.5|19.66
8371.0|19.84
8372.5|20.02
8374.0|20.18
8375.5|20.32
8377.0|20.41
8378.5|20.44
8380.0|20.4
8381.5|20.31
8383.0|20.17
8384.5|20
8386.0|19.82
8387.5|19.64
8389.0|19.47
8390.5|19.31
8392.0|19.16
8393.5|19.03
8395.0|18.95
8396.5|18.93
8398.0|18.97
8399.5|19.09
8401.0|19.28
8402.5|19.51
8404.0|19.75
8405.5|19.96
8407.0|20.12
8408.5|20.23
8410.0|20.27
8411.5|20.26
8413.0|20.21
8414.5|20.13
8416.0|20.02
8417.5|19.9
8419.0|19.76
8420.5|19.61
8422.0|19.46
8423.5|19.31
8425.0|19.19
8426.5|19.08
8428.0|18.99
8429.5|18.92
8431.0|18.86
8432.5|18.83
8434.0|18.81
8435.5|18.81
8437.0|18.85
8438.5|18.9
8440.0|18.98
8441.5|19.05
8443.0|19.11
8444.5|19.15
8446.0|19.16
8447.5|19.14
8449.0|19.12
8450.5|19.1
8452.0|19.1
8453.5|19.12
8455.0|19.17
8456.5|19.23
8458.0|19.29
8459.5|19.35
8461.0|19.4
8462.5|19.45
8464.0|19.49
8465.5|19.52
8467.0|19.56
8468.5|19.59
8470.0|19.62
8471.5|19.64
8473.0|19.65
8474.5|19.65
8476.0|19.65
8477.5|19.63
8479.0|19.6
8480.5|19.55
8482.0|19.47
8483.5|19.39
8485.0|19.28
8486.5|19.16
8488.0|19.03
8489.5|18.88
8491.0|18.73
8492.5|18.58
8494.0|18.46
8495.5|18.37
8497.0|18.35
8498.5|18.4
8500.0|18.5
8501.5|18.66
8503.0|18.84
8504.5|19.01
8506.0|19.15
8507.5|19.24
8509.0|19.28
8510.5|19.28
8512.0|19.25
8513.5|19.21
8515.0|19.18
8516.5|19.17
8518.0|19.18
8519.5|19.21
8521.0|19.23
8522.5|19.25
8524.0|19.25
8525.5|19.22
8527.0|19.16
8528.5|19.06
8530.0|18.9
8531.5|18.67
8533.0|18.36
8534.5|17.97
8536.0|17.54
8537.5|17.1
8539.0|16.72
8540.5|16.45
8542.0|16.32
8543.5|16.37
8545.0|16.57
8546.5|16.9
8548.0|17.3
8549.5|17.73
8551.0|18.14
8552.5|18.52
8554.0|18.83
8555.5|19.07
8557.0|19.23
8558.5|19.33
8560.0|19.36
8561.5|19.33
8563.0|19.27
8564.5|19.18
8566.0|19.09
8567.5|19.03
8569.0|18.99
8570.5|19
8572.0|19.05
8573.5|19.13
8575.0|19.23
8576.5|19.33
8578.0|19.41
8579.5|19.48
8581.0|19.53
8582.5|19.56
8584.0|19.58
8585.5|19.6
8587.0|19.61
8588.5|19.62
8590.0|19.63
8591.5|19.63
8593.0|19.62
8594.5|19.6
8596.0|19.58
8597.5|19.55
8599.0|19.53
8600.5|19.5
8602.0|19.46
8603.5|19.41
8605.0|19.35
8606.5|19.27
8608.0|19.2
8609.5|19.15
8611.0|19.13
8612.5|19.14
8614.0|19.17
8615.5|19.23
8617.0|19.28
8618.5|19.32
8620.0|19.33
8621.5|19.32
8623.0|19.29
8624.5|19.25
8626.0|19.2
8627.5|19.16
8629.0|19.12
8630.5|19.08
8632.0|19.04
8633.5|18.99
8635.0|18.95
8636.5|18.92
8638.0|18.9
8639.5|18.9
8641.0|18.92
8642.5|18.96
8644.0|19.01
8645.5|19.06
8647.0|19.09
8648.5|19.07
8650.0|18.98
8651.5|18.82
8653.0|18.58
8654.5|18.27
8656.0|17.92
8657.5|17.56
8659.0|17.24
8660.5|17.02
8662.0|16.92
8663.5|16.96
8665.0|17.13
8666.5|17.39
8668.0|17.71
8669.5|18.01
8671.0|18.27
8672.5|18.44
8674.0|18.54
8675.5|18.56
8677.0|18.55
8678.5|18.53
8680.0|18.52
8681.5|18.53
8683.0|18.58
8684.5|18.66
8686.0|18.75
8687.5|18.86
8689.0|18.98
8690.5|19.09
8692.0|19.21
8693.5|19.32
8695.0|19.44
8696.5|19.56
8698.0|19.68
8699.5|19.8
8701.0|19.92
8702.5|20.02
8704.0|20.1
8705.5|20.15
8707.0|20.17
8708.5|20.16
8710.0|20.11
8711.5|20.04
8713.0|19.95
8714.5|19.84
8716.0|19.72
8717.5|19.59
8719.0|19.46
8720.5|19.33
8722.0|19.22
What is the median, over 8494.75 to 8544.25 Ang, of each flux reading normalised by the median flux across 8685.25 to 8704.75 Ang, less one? -0.022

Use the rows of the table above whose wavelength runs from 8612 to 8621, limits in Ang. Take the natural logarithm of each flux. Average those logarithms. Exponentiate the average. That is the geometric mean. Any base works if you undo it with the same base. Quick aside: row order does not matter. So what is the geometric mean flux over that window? 19.2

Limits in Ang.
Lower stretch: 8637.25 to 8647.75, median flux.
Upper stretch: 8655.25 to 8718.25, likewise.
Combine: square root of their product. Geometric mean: 18.9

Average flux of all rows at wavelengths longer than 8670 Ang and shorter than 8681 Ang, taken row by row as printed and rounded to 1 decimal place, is 18.5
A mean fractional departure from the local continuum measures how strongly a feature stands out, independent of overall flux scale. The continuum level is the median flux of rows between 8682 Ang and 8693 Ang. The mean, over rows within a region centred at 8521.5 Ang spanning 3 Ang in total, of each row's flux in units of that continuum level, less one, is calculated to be 0.020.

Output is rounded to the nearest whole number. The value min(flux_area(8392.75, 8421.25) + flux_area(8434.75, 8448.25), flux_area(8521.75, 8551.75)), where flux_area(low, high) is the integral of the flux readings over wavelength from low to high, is 535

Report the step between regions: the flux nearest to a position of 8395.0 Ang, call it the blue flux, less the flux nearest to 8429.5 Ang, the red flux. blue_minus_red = 0.0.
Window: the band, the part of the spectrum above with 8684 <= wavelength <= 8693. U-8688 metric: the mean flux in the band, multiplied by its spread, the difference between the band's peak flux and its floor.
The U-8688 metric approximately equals 10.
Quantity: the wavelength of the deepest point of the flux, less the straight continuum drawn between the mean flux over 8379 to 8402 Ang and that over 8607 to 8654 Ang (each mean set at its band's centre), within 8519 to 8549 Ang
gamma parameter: 8542.0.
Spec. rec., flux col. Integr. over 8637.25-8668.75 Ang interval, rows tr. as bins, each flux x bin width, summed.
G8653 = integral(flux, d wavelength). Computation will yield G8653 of 574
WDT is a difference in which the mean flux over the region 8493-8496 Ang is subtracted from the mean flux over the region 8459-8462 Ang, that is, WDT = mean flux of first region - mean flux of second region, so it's 1.0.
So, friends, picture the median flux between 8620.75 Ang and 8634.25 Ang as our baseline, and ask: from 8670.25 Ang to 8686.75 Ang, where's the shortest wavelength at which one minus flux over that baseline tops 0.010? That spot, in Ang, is 8671.0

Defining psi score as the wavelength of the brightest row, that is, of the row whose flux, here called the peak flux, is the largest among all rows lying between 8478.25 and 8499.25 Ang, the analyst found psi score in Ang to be 8479.0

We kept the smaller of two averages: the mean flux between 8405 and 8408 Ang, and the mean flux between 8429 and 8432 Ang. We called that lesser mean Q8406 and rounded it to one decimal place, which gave 18.9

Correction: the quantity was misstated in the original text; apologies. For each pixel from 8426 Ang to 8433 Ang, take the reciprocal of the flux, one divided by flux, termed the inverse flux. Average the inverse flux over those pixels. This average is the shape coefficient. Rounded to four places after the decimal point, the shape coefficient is 0.0528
